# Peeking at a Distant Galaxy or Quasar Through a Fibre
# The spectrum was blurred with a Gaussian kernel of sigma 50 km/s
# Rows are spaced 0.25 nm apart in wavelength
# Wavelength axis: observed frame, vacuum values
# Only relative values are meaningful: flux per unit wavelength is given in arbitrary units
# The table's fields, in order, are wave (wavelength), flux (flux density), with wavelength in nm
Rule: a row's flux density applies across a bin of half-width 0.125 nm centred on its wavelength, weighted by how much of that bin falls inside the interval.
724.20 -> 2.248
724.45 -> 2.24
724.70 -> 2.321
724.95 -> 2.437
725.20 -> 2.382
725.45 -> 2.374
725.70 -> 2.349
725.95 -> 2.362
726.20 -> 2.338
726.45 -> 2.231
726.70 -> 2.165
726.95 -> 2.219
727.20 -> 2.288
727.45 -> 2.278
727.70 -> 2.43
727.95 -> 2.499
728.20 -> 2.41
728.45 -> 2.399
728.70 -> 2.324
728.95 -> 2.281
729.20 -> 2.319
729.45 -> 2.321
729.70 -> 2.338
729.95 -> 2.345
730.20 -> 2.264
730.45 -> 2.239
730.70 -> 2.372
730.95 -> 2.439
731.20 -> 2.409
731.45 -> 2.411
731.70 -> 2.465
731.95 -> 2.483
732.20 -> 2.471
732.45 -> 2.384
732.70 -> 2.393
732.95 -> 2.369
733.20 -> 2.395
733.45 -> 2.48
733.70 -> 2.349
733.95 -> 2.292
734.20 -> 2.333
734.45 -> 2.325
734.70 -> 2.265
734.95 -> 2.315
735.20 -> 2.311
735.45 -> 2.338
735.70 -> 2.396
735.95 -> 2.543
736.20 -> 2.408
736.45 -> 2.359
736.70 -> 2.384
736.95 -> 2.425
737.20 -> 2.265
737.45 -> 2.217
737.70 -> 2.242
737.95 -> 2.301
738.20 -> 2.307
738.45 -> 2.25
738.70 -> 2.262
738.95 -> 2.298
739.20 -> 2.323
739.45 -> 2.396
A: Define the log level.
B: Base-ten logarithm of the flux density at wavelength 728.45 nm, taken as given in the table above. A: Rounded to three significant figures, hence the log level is 0.380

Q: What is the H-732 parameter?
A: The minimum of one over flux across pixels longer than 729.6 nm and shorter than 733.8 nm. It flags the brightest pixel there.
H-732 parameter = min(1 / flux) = 0.403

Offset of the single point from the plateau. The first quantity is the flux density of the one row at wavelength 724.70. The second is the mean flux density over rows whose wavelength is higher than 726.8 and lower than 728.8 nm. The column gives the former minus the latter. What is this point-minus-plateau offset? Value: -0.03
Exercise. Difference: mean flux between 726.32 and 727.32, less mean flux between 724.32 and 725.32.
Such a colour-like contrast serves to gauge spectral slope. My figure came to -0.12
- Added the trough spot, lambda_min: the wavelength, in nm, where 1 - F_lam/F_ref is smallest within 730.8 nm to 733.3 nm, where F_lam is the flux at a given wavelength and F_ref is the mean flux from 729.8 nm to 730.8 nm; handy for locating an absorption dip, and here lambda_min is 731.95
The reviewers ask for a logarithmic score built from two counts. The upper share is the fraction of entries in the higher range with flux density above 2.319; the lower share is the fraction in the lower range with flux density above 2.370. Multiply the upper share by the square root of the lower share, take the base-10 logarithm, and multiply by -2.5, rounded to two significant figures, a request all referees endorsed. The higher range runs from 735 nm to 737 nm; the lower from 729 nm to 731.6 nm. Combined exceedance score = 0.64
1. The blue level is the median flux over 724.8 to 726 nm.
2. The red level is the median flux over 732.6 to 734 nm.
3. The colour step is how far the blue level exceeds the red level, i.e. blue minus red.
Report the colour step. -0.01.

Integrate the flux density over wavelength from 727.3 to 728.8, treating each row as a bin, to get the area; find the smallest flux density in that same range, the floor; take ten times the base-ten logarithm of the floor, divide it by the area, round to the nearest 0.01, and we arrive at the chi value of 1.00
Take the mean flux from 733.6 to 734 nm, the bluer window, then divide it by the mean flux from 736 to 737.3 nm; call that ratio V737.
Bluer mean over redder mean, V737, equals 0.98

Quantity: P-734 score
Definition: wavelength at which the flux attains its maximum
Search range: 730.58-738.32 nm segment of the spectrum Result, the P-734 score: 735.95 nm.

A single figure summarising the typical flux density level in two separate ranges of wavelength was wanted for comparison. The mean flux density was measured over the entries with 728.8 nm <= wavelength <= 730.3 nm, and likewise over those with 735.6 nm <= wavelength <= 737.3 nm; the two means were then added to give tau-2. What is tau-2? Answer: 4.71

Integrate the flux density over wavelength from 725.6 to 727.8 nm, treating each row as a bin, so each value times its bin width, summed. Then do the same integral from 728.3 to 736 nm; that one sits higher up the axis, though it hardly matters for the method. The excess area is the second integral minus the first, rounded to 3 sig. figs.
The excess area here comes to 13.2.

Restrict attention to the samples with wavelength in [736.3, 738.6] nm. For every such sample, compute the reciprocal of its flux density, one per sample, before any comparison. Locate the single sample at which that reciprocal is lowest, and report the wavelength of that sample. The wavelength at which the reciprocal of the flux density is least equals 736.95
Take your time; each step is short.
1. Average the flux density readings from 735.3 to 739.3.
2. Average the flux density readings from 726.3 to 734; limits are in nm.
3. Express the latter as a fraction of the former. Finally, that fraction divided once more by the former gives 0.433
